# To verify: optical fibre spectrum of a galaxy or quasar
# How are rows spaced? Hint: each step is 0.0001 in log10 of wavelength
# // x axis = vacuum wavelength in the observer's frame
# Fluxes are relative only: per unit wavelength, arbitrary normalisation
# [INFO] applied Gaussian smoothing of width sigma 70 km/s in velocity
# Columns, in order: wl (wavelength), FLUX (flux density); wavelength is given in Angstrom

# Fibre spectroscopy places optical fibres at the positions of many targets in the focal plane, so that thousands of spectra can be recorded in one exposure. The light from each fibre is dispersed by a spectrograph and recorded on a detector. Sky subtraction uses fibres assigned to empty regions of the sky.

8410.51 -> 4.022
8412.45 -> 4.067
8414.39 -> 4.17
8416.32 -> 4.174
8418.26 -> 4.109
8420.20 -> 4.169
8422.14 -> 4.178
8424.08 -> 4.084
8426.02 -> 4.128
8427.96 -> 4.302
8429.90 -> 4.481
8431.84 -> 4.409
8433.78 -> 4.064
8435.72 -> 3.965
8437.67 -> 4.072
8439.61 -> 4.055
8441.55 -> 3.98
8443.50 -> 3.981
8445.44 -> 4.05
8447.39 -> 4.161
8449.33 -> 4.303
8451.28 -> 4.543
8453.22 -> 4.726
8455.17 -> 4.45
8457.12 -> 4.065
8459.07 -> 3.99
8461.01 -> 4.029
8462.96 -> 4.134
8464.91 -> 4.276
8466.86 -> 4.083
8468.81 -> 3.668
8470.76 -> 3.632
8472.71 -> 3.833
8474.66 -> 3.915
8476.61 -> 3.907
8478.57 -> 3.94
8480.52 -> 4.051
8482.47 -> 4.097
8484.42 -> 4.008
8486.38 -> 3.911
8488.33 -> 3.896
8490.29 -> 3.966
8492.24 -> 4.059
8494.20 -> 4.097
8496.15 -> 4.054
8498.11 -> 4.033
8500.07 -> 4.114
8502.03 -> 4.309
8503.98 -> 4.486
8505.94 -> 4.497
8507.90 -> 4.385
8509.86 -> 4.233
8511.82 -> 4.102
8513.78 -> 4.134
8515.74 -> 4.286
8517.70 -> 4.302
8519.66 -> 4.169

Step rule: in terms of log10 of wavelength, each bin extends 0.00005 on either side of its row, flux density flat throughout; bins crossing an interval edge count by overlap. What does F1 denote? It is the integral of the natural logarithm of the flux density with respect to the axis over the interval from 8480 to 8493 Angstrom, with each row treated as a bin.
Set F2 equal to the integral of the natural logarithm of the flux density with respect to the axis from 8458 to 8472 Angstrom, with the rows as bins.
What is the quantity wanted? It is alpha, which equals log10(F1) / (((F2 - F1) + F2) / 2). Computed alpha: 0.122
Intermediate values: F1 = 18.0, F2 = 19.3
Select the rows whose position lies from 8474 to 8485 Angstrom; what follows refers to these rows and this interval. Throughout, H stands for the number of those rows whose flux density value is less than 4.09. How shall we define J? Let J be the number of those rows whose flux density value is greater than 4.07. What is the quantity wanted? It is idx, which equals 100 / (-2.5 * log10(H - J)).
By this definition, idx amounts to -66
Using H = 5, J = 1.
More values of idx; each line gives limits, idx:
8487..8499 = -66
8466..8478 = -57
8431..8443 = -84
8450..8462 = 0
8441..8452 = 0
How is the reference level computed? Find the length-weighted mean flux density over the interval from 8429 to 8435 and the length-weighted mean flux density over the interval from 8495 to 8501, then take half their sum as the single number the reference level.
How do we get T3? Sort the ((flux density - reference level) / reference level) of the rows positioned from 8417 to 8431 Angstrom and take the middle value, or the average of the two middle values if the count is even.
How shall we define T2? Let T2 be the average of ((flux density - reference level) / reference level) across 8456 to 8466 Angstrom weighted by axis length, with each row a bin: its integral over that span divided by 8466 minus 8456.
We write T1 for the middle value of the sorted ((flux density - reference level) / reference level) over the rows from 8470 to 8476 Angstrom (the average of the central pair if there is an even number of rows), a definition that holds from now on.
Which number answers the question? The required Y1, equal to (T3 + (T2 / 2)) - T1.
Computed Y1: 0.07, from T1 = -0.0844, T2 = -0.020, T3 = -0.004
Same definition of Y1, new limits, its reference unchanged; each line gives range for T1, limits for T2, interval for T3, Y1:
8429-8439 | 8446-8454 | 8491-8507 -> 0.03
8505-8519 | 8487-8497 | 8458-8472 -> -0.08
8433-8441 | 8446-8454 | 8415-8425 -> 0.05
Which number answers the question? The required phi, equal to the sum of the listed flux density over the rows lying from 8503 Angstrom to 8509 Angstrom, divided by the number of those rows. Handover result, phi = 4.46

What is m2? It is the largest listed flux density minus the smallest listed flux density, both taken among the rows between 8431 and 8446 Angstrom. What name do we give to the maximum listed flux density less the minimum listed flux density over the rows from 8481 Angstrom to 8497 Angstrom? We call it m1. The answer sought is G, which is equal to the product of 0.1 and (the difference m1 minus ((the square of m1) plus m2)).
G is -0.028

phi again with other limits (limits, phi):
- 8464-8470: 4.01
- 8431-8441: 4.11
